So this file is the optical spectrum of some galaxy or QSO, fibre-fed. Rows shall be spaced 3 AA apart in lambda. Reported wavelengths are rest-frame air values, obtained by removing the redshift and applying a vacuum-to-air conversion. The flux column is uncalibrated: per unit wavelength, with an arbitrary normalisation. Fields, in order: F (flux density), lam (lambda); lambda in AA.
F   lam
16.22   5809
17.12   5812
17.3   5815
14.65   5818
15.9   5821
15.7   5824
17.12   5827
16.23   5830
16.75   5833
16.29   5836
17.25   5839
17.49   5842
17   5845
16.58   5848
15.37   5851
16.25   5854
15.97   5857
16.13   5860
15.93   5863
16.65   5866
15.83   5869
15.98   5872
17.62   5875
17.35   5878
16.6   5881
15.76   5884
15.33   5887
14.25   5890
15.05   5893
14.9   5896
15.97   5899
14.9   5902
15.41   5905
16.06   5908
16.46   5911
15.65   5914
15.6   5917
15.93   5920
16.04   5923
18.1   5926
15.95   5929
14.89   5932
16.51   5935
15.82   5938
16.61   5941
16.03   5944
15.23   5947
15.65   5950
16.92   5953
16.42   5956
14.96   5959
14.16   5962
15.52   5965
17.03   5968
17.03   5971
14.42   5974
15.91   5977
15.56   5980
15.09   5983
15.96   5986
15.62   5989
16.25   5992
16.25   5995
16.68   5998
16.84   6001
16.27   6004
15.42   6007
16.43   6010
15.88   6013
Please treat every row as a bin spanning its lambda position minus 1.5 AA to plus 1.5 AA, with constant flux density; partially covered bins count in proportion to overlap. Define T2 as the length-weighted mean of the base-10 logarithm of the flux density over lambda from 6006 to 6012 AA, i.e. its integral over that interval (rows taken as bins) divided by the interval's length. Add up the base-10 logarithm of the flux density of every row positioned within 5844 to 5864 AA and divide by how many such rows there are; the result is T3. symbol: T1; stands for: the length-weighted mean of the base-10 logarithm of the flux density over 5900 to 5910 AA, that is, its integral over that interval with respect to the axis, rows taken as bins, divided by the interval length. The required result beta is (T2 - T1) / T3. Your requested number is 0.010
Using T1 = 1.19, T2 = 1.20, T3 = 1.209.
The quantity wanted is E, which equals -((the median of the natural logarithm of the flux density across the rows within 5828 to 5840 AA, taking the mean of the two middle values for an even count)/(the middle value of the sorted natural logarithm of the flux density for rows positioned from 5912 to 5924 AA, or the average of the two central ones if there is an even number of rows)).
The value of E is -1.02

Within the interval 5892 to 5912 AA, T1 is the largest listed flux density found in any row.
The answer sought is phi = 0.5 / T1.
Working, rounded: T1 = 16.46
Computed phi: 0.0304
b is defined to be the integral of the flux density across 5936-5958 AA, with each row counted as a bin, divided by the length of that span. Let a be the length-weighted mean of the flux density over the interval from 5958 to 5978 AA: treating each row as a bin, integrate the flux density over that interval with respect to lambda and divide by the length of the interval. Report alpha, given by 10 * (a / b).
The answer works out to 9.7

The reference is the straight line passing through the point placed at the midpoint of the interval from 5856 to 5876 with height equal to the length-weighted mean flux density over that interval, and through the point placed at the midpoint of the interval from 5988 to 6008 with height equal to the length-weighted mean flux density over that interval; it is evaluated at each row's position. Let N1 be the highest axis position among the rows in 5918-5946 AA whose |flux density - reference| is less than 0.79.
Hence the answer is 5944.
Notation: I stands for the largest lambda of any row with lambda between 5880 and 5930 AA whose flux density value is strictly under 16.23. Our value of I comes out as 5929 AA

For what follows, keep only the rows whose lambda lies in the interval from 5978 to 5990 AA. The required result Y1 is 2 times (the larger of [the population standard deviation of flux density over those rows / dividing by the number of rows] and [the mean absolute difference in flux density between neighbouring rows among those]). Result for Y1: 1.1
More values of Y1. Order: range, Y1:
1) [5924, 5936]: 3.2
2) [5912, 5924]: 0.4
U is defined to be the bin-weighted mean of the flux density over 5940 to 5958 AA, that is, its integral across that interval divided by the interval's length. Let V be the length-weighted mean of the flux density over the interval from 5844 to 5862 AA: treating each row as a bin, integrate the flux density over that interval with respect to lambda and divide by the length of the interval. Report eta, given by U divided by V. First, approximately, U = 16.10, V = 16.19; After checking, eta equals 0.99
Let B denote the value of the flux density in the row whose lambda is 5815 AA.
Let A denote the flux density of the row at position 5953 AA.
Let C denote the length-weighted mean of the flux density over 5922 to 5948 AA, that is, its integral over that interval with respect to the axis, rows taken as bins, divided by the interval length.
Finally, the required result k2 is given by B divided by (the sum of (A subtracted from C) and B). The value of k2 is 1.05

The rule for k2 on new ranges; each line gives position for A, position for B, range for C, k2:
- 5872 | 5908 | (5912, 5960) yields 1.00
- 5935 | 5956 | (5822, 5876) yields 1.00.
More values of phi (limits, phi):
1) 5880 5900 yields 0.0301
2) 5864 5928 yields 0.0276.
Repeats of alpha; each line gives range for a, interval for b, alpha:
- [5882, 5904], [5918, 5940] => 9.4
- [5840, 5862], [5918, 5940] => 10.1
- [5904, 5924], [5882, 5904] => 10.4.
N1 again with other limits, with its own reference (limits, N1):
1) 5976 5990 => 5989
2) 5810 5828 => 5824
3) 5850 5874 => 5872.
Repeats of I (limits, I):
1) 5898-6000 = 5989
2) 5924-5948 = 5947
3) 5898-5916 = 5914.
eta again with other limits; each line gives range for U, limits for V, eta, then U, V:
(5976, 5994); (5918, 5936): 0.97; 15.74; 16.21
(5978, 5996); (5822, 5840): 0.96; 15.78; 16.52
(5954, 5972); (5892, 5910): 1.03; 15.85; 15.42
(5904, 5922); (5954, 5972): 1.00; 15.87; 15.85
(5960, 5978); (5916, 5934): 0.97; 15.65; 16.11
